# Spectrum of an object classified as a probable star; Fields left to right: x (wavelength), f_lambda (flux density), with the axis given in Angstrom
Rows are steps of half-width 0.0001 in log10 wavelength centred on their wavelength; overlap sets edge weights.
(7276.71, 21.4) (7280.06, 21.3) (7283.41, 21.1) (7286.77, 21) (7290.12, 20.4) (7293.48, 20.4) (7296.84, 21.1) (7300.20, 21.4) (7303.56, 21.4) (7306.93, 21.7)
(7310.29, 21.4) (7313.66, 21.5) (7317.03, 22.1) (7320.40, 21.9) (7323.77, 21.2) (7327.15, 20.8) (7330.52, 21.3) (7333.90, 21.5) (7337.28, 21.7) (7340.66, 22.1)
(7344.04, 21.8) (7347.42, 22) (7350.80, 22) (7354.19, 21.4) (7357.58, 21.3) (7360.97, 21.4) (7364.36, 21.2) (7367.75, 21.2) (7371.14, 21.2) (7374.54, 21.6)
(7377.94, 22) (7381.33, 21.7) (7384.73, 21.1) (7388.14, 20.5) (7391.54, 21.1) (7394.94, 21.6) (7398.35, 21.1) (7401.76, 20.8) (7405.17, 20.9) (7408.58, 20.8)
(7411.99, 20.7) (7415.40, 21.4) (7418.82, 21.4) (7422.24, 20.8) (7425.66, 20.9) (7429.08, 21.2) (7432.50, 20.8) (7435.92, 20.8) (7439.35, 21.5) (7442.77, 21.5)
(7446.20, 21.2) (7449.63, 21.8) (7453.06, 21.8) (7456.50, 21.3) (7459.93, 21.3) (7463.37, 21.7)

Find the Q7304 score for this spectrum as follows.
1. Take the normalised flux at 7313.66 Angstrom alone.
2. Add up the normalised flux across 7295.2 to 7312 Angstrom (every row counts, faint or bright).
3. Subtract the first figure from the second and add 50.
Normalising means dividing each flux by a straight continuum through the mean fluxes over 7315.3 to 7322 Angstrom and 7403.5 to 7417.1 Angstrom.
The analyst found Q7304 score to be 53.85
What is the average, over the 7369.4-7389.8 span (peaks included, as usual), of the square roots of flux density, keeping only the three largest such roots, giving 4.67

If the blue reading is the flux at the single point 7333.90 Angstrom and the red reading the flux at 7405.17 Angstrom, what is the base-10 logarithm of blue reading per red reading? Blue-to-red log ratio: 0.012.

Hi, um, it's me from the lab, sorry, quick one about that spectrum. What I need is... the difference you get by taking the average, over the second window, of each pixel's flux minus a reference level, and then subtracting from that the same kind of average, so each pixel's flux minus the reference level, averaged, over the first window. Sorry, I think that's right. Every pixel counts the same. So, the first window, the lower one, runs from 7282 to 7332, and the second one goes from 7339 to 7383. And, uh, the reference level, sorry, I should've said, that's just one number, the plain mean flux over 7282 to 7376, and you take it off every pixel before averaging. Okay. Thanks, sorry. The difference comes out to 0.36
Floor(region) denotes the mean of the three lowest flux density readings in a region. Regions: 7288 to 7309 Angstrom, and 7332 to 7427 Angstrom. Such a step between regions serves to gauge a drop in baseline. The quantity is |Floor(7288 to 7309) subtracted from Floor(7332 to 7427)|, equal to 0.0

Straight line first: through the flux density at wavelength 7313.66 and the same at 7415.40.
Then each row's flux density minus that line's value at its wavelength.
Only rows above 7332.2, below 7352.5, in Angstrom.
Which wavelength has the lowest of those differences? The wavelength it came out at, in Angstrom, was 7333.90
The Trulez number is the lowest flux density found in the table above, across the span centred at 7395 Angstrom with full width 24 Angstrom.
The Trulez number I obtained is 20.5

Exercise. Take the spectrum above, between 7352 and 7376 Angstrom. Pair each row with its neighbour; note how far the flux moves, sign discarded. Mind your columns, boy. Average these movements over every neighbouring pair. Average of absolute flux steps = 0.133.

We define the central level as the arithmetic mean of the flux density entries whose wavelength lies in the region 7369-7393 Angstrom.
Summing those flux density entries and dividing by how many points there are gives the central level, 21.3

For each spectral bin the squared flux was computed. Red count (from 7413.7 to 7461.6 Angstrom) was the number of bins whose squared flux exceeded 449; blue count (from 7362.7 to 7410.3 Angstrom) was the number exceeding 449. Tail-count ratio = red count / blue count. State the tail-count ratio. 1.4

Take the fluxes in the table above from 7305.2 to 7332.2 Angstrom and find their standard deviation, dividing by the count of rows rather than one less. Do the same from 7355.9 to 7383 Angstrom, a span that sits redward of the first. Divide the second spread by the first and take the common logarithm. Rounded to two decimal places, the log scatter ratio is -0.15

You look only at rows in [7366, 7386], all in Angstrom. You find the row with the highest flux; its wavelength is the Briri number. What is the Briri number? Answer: 7377.94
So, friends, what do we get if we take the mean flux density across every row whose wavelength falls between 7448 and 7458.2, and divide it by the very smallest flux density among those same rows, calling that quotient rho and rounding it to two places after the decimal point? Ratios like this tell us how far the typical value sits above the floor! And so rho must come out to 1.02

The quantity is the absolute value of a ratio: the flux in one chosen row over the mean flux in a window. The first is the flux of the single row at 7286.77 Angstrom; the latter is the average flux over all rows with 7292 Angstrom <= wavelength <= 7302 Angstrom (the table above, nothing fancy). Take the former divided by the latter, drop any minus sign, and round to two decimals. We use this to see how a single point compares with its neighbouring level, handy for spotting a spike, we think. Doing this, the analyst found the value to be 1.00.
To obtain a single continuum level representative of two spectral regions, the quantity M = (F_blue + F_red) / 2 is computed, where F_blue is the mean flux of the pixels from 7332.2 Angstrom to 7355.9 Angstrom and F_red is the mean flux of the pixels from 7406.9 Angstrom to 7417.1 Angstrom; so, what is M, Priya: 21.4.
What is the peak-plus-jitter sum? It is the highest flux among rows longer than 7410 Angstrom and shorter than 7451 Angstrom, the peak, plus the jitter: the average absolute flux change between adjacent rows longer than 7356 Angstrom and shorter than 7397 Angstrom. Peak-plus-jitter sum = 22.1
